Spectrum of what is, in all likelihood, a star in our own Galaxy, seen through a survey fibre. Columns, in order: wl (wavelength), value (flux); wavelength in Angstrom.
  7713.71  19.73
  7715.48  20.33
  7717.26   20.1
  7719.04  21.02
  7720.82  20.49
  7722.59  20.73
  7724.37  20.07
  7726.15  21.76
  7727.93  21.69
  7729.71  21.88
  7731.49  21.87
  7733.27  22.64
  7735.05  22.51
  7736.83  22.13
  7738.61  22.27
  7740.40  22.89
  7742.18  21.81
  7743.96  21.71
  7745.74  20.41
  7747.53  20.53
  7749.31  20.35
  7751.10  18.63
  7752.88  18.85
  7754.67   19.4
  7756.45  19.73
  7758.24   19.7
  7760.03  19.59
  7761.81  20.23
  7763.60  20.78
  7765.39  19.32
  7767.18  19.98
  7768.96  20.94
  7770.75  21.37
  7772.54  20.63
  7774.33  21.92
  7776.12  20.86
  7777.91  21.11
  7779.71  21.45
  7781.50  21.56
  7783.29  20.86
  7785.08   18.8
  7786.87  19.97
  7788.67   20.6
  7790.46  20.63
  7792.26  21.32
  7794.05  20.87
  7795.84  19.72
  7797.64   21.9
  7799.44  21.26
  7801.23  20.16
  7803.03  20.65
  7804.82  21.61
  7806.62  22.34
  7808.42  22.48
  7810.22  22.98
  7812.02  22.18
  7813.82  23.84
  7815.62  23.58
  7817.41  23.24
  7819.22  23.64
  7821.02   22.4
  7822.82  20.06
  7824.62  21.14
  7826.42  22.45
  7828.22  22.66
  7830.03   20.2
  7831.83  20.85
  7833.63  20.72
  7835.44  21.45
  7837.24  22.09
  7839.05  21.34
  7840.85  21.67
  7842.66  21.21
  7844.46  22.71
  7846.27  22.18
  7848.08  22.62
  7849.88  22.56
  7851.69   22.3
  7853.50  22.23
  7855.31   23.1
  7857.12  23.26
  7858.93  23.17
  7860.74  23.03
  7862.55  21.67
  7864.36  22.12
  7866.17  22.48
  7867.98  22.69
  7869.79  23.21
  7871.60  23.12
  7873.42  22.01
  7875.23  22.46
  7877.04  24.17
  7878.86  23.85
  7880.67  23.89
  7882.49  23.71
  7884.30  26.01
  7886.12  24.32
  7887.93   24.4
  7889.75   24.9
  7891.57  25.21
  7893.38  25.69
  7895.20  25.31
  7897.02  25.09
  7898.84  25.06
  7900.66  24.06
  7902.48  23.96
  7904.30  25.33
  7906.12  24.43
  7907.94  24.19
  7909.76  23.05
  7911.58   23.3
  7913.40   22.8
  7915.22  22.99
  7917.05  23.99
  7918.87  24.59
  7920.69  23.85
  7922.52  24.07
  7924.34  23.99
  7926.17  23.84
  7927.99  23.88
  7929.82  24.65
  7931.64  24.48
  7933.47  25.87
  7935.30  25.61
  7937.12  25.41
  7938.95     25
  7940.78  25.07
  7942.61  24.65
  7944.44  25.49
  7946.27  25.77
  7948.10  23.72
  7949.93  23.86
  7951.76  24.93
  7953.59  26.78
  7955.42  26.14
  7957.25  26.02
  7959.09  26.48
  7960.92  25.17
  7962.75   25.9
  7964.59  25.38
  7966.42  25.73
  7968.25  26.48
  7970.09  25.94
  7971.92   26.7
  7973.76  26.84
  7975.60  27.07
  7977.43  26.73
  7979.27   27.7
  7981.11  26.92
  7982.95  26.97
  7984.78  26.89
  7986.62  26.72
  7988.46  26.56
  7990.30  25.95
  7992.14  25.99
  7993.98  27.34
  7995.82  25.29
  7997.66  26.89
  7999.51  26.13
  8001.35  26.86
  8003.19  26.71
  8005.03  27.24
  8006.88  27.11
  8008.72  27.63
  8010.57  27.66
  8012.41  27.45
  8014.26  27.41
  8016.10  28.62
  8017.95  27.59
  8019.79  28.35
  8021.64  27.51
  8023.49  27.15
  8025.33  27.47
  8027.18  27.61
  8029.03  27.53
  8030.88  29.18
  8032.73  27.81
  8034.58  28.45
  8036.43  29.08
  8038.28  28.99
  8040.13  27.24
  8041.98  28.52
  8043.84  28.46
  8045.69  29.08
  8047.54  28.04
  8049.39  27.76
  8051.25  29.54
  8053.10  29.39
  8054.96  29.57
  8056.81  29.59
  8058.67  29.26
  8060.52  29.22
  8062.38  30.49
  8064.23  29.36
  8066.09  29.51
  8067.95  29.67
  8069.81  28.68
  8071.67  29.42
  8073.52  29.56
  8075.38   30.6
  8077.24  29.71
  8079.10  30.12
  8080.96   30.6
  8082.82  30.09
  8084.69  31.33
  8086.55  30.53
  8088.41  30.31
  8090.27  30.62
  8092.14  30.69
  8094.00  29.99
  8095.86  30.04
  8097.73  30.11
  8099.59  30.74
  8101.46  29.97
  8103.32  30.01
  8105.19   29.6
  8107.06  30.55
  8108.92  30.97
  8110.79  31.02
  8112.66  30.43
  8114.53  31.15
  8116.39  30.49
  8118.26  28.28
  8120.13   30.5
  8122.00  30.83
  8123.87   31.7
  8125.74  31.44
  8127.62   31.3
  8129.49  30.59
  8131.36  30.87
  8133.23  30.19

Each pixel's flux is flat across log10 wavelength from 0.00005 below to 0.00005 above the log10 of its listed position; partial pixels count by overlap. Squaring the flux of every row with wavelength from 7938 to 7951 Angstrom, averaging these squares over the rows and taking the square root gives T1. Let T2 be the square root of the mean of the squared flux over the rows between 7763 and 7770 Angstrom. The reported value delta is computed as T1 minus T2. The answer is 4.5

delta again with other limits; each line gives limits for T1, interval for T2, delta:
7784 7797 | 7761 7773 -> -0.2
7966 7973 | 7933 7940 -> 0.7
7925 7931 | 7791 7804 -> 3.3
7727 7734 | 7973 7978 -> -4.9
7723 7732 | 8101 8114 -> -8.9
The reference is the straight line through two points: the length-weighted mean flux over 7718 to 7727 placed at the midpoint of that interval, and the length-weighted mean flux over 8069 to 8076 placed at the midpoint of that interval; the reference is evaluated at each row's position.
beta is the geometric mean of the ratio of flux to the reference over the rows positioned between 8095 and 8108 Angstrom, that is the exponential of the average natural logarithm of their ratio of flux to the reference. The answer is 0.995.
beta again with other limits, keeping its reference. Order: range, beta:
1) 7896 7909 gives 0.972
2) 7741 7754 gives 0.947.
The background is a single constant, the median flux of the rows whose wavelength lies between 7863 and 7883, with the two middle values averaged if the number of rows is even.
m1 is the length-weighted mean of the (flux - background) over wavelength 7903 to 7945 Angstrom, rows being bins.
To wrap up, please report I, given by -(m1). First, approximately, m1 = 1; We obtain -1.2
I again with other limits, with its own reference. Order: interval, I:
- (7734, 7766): 2.5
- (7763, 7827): 1.8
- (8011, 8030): -4.6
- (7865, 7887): -0.4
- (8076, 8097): -7.2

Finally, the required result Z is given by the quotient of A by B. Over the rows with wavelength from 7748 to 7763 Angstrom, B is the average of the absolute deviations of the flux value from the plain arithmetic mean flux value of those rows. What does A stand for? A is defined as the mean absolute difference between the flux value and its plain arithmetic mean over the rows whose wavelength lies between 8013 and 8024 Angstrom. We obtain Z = 1.1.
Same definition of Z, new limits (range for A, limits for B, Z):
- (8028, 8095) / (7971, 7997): 1.8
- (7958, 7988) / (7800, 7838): 0.5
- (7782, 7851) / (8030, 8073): 1.7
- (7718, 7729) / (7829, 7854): 0.8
